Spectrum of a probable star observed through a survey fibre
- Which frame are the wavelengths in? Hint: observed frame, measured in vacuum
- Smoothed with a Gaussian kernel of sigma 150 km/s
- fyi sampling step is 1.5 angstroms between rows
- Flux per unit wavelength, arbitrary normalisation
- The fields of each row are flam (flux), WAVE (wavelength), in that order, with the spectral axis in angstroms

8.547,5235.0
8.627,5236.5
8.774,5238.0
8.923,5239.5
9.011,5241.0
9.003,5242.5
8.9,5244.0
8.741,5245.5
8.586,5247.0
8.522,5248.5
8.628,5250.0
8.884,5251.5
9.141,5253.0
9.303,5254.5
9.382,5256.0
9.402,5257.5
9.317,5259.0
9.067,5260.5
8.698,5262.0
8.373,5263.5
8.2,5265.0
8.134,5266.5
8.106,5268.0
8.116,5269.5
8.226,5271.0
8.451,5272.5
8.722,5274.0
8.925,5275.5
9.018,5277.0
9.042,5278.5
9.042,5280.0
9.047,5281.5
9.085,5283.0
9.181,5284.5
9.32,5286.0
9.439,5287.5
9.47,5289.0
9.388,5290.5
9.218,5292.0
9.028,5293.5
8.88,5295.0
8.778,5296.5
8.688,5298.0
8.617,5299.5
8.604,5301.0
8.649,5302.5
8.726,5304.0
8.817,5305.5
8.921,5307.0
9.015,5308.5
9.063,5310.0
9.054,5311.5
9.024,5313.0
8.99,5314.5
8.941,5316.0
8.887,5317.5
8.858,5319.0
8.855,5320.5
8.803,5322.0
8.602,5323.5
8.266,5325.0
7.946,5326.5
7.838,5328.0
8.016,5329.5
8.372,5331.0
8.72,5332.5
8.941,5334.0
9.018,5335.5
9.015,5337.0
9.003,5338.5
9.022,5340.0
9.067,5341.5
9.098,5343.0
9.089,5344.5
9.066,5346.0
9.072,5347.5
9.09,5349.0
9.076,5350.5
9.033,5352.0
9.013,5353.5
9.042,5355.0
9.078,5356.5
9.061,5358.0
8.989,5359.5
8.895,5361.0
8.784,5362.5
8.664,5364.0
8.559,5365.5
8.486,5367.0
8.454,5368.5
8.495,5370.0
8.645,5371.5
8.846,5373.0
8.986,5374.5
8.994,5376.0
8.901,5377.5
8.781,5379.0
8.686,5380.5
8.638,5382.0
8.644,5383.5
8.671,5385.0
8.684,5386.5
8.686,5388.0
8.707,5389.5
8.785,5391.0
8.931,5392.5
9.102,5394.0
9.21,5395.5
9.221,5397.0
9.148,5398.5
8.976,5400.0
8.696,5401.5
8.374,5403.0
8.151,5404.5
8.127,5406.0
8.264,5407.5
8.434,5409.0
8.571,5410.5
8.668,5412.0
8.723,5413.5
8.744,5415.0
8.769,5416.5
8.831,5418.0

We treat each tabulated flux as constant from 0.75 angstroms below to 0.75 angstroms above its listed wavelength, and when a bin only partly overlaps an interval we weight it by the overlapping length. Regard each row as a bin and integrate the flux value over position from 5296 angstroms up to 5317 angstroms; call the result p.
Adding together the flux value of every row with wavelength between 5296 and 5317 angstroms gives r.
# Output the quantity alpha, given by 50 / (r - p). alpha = -0.807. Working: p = 186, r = 124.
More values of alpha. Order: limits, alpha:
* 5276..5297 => -0.781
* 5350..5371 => -0.810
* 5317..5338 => -0.832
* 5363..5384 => -0.821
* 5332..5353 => -0.791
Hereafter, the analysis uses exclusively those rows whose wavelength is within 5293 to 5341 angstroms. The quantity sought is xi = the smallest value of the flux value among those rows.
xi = 7.838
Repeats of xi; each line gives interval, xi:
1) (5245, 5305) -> 8.106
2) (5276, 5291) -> 9.018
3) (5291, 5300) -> 8.617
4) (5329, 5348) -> 8.016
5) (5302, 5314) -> 8.649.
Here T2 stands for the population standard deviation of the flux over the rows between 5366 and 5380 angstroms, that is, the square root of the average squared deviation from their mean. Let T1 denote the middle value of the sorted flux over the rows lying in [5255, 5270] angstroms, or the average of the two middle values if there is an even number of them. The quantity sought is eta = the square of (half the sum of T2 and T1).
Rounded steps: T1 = 8.5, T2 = 0.21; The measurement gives 19.1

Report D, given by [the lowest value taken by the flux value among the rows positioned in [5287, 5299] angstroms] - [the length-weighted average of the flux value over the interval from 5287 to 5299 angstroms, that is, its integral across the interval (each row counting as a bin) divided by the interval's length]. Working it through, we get -0.4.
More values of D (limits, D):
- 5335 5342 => 0.0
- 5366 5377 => -0.2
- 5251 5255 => -0.2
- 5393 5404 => -0.6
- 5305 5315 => -0.2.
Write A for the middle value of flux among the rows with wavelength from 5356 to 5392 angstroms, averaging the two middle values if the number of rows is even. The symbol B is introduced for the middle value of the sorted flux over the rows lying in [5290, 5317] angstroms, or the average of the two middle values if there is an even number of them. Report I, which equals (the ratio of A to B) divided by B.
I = 0.109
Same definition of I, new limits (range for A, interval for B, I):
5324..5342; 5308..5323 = 0.110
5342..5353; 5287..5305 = 0.116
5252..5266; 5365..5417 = 0.121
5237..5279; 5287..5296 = 0.102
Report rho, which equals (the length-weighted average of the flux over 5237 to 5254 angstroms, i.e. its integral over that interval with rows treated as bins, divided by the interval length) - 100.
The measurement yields -91.2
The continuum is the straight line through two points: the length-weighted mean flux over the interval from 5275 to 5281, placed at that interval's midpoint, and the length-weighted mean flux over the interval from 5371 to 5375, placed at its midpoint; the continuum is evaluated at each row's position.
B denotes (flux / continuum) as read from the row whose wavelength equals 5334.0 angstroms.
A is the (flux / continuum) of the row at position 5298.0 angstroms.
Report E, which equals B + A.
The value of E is 1.97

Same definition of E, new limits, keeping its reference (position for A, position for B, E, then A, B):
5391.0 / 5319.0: 1.99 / 1.00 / 0.99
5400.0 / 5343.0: 2.05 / 1.02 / 1.02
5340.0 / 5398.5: 2.06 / 1.01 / 1.04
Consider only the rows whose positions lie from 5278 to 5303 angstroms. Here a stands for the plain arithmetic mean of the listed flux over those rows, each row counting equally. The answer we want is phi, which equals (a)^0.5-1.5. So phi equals 1.50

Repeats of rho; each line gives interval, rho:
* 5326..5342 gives -91.4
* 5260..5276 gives -91.6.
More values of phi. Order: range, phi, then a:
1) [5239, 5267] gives 1.48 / 8.9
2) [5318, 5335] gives 1.41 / 8.5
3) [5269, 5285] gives 1.47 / 8.8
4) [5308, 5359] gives 1.48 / 8.9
